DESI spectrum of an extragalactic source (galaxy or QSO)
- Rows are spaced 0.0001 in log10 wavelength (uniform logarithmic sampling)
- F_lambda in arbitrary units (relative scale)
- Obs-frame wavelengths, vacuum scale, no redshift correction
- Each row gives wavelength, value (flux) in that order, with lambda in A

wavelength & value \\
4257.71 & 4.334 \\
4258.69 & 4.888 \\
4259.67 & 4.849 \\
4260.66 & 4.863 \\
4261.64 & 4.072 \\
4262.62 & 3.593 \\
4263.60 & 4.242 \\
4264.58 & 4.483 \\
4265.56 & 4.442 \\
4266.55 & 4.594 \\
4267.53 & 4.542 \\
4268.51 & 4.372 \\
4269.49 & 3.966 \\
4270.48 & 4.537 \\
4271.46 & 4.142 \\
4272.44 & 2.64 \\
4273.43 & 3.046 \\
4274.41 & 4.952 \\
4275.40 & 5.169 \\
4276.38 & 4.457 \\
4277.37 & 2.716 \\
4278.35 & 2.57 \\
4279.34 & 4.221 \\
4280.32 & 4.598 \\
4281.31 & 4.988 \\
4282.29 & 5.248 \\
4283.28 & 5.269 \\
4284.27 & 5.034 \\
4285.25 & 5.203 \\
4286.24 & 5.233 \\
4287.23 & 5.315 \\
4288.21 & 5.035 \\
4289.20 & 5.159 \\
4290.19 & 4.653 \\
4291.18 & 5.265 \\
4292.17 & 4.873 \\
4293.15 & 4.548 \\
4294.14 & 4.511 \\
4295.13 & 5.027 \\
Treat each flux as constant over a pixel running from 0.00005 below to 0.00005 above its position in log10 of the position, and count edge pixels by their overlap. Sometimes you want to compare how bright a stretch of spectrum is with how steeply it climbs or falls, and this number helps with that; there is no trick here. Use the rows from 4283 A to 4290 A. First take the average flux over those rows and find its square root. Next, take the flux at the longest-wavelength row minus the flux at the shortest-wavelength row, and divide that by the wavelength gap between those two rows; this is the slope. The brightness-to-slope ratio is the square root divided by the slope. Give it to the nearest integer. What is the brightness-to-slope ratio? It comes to -122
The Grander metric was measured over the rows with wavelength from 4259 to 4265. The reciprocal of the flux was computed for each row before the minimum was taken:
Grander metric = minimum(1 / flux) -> 0.206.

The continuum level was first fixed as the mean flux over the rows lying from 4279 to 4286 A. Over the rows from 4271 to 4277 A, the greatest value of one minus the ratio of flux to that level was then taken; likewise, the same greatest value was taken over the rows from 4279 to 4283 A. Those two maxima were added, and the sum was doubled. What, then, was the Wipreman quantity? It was 1.2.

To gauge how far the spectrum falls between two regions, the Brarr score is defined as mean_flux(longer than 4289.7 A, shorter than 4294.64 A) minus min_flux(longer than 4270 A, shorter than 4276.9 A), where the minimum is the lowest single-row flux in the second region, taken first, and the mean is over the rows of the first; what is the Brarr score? 2.1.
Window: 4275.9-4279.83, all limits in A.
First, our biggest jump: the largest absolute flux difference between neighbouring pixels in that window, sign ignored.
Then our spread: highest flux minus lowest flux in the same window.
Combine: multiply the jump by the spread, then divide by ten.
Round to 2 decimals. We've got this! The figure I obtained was 0.33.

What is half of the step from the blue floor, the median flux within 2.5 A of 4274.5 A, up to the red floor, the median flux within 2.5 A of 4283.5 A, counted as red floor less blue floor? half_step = 0.4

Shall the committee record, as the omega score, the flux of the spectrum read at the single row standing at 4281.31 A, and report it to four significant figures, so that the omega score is 4.988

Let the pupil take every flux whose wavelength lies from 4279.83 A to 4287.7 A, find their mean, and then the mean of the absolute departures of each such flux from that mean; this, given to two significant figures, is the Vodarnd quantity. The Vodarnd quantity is 0.18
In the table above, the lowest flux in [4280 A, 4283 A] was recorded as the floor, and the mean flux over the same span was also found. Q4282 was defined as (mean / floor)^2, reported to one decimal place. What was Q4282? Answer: 1.2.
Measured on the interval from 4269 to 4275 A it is 2.2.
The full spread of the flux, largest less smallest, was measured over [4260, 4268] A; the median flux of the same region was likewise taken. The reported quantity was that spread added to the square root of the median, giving 3.4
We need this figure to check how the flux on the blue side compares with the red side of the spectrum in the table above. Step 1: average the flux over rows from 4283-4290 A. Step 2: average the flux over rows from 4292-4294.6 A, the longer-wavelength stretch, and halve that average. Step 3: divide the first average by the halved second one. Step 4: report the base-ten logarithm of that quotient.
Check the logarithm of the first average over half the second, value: 0.35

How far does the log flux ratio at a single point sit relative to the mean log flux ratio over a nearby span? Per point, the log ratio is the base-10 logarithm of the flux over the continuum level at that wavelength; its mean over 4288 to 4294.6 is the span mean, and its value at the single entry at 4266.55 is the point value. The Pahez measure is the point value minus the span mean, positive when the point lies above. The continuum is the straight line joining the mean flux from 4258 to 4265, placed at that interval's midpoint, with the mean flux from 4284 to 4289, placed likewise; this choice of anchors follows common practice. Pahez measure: 0.04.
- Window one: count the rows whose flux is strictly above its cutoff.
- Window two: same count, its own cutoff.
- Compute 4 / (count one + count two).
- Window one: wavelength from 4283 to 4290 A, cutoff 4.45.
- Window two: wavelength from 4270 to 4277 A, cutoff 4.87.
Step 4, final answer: 0.44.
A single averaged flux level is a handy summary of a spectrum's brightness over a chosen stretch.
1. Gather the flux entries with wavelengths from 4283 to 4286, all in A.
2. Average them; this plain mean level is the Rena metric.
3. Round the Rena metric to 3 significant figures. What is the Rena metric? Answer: 5.17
